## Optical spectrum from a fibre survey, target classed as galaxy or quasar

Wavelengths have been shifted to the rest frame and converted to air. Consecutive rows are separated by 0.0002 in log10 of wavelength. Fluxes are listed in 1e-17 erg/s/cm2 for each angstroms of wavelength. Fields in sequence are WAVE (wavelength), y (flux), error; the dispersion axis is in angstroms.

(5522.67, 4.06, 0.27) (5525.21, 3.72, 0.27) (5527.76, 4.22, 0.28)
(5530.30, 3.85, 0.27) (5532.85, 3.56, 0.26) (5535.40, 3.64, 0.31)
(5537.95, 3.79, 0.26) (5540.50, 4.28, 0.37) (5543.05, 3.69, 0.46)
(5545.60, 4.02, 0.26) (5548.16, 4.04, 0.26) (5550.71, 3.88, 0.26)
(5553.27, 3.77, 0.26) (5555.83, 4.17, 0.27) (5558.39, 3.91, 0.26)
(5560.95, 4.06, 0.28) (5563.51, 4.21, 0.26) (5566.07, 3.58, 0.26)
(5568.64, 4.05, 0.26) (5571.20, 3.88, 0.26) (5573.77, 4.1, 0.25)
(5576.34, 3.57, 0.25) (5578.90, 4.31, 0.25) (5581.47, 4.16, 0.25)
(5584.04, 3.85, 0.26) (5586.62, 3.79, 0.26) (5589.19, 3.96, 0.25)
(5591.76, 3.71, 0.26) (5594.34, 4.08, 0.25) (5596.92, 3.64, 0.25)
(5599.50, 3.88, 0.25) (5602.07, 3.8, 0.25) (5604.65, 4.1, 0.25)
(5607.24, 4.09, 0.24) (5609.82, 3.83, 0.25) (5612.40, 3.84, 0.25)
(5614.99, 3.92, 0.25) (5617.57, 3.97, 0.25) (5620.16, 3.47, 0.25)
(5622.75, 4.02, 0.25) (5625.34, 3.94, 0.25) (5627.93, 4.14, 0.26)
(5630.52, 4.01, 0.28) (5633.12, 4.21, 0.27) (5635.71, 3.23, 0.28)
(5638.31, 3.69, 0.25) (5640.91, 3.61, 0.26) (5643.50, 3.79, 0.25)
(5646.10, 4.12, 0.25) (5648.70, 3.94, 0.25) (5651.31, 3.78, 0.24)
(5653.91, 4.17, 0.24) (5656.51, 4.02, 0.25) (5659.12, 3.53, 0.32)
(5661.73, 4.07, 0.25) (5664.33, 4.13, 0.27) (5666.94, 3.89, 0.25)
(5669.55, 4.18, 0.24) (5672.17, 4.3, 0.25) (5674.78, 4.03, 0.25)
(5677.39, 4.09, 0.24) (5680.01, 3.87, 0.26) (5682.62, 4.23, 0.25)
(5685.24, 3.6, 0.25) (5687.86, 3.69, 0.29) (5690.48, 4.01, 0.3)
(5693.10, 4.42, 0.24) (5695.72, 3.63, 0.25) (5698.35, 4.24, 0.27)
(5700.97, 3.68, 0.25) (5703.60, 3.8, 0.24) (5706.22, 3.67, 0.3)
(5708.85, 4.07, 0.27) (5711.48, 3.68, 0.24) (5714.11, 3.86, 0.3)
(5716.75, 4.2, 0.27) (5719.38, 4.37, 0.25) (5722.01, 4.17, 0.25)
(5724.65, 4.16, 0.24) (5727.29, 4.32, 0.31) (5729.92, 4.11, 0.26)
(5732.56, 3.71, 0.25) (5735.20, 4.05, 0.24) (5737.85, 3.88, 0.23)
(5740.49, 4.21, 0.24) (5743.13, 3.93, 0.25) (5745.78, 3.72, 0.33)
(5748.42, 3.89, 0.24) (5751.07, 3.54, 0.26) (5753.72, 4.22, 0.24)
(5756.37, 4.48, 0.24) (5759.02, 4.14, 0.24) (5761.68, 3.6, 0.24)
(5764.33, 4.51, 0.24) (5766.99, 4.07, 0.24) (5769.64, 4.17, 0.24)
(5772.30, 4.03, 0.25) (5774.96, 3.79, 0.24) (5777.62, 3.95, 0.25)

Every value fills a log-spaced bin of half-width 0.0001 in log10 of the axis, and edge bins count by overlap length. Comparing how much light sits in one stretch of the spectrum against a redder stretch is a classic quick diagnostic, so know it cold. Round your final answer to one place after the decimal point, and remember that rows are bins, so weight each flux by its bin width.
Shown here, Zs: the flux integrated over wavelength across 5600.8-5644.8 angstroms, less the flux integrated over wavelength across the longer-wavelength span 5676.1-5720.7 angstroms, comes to -6.1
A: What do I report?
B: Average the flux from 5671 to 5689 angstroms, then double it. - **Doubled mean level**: 7.95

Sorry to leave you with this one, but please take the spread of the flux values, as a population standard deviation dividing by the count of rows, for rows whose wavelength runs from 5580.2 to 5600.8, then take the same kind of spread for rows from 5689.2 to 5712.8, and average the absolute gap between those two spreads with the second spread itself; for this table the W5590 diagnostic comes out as 0.19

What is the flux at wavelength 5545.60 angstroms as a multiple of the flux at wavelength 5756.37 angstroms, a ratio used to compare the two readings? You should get 0.90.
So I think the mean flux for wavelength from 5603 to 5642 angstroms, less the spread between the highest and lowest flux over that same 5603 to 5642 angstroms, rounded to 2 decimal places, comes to 2.89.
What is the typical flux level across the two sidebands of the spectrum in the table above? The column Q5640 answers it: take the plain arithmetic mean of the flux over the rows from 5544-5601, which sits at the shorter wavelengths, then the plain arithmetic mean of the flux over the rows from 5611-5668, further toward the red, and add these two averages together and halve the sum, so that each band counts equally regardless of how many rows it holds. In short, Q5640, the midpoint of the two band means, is 3.91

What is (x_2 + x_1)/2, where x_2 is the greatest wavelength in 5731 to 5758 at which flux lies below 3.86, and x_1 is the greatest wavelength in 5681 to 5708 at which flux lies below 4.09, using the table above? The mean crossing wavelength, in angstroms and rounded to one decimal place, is 5728.6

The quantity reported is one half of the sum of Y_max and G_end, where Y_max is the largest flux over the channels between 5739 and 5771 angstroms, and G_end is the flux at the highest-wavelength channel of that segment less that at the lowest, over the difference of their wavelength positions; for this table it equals 2.25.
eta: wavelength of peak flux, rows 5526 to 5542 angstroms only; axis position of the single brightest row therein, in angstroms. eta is 5540.50 angstroms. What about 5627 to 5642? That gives 5633.12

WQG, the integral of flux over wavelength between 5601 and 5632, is 122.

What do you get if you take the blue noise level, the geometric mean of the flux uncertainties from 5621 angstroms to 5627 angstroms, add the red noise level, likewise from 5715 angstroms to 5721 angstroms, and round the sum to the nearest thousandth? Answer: 0.510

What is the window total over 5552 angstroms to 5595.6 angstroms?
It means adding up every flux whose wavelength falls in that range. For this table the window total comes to 67.2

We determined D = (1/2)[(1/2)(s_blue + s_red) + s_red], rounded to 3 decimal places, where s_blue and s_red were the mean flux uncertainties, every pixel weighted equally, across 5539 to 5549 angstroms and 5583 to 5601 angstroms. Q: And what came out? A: 0.275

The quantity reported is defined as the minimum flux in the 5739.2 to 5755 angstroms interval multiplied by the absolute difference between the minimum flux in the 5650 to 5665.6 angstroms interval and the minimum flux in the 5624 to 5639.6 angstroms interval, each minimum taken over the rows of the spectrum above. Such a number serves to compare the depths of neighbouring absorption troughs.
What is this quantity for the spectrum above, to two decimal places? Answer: 1.06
